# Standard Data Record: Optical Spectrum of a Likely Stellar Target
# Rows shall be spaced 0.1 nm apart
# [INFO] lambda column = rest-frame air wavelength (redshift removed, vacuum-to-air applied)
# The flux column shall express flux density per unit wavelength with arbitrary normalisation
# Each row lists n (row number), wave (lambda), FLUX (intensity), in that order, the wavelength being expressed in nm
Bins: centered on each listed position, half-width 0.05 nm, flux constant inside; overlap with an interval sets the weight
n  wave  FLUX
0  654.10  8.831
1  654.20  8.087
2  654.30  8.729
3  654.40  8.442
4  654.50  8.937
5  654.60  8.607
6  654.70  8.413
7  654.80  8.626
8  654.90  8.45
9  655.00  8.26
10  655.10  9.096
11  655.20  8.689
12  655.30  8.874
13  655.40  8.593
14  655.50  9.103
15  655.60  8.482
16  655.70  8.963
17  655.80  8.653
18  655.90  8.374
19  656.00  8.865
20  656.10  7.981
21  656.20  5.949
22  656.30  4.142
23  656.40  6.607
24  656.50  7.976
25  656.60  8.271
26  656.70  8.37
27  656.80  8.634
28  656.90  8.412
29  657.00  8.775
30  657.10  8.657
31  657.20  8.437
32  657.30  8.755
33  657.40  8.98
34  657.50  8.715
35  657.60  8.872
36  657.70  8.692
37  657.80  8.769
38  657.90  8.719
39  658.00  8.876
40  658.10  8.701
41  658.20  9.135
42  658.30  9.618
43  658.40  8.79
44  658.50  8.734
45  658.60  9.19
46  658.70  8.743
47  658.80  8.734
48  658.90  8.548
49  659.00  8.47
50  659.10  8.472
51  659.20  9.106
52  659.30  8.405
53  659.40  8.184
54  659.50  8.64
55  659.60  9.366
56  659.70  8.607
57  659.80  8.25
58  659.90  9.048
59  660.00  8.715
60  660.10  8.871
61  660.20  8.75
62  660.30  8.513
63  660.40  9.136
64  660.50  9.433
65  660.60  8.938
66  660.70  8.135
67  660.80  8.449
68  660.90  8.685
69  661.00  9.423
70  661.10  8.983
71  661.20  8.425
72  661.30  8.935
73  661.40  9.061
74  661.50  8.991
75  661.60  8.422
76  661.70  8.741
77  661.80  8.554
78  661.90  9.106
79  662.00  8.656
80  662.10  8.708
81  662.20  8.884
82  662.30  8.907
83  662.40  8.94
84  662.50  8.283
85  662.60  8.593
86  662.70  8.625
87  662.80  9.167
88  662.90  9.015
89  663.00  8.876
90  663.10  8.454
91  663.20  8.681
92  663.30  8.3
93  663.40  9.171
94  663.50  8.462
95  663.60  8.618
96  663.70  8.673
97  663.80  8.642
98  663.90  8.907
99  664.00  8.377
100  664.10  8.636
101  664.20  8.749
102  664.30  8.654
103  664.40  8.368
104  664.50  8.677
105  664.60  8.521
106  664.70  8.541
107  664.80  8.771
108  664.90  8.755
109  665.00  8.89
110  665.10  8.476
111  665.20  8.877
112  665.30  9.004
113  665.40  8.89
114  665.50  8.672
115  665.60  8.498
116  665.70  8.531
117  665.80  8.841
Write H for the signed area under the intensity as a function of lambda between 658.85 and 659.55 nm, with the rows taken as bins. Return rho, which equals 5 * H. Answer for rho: 29.9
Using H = 5.98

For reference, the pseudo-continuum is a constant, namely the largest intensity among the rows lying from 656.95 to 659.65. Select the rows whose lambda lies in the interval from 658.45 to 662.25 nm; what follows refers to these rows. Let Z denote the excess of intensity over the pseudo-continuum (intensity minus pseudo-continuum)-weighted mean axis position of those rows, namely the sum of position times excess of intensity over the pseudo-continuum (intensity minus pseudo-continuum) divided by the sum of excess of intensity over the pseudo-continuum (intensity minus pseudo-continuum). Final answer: 660.31 nm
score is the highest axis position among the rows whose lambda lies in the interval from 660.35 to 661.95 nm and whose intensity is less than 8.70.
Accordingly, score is 661.80 nm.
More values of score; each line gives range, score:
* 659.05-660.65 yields 660.30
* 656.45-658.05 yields 657.70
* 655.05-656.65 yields 656.60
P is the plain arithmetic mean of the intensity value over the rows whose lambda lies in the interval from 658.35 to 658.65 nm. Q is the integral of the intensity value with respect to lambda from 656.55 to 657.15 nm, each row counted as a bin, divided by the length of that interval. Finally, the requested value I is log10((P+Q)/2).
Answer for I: 0.940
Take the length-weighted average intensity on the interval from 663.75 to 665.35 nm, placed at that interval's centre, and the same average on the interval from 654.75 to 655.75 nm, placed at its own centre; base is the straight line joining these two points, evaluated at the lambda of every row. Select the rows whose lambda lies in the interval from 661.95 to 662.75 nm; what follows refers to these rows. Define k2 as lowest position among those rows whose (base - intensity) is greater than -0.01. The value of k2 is 662.00 nm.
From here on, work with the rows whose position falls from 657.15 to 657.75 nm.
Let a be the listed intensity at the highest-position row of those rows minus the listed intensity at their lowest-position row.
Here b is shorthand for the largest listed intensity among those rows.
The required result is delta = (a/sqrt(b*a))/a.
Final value 0.7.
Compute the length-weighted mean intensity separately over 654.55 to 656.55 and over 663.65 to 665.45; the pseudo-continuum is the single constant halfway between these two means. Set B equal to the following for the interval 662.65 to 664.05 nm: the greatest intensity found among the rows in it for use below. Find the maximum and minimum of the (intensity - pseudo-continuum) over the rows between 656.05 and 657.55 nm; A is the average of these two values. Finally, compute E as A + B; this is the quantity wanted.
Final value 7.3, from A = -1.85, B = 9.171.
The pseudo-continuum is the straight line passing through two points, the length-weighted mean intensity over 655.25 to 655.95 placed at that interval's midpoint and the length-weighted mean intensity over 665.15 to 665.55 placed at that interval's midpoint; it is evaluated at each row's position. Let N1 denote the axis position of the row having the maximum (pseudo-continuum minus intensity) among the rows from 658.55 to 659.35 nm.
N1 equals 659.30 nm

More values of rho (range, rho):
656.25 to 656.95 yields 26.2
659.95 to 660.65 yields 31.2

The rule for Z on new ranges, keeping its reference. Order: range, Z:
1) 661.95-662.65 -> 662.32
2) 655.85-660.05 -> 657.54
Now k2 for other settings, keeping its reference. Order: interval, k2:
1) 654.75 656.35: 654.80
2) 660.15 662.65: 660.30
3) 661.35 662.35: 661.60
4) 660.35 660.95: 660.70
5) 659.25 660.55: 659.30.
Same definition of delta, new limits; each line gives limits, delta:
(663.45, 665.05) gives 0.5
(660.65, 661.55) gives 0.4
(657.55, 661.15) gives 1.0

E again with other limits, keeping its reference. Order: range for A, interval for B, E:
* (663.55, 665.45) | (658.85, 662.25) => 9.7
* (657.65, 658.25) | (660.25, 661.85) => 9.9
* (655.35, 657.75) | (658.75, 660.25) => 7.6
